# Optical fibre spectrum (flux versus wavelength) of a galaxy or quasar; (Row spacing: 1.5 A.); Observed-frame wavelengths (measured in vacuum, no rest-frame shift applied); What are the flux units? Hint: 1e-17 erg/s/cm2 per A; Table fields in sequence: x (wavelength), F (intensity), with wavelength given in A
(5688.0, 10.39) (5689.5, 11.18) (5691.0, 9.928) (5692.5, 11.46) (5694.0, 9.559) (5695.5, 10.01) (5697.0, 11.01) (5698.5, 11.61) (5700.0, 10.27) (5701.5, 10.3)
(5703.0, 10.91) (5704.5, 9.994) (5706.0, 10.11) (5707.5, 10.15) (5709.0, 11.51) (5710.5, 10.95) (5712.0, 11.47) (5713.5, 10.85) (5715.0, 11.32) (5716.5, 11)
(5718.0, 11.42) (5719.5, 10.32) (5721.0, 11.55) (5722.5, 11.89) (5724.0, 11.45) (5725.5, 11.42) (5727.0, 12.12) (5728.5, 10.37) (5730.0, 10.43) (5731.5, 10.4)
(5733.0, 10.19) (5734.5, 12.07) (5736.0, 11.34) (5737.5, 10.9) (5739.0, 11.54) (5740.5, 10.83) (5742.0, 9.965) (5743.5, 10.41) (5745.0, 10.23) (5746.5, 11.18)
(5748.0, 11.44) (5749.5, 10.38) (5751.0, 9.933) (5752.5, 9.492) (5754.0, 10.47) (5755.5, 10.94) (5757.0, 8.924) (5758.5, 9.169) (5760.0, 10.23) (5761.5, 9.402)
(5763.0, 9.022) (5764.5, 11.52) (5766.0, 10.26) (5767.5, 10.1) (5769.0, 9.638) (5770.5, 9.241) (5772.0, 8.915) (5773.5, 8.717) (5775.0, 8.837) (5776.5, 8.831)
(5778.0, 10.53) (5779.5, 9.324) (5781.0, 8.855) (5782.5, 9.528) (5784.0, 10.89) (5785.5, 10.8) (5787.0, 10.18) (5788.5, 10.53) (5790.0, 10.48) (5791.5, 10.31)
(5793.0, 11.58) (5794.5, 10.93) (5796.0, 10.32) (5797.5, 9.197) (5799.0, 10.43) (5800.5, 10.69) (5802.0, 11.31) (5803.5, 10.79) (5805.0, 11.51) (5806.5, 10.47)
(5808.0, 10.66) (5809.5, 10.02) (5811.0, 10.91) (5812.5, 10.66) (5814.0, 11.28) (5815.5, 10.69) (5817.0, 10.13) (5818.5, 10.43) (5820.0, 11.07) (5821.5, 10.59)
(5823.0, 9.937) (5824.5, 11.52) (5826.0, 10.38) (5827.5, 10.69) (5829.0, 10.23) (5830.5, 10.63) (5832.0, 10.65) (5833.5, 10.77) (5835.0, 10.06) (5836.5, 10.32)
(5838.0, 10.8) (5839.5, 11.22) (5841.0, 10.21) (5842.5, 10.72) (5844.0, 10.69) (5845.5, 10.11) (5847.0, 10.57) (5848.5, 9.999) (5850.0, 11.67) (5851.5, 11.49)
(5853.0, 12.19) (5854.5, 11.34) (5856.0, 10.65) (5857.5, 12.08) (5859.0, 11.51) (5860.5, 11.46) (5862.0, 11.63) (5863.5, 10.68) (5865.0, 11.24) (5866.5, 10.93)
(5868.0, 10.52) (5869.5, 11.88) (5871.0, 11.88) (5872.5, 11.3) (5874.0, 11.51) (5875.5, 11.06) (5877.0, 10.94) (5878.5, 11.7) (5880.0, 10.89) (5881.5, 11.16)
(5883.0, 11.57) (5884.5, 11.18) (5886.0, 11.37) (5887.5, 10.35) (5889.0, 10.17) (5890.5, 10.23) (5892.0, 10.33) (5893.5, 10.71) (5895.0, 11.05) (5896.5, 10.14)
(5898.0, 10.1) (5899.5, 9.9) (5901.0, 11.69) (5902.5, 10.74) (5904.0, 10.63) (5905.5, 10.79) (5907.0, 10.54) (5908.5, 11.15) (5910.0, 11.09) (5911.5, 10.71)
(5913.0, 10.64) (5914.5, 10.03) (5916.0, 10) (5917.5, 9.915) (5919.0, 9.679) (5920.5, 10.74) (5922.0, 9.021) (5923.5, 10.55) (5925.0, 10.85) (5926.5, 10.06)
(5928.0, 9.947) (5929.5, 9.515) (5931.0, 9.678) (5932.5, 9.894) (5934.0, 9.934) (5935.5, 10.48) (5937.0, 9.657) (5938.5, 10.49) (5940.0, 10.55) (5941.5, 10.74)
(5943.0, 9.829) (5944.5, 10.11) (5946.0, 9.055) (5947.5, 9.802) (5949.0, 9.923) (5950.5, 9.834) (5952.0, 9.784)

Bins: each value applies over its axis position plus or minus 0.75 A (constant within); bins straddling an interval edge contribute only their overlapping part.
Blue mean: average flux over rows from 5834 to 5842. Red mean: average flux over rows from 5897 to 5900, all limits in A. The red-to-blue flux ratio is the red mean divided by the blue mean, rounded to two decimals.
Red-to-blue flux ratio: 0.95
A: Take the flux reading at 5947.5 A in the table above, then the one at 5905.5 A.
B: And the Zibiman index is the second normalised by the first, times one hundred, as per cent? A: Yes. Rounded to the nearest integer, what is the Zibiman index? 110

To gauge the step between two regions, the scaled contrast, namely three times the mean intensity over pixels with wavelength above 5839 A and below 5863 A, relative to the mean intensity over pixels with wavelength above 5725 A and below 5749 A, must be 3.05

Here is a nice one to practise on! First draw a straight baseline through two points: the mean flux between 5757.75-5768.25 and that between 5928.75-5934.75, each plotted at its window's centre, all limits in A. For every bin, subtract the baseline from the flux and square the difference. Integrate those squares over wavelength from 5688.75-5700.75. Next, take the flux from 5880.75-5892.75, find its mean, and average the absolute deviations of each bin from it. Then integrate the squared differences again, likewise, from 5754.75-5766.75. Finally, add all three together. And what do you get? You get 21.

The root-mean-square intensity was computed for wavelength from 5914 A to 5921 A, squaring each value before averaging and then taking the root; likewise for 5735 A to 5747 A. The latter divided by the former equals 1.07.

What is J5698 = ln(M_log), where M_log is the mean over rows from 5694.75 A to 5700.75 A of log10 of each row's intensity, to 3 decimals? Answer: 0.029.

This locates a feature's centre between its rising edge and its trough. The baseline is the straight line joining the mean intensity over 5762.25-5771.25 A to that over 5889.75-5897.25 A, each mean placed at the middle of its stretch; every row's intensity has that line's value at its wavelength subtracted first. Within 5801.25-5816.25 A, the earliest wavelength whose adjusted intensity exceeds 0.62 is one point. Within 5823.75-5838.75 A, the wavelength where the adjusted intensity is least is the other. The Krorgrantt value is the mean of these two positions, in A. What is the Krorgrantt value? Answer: 5818.5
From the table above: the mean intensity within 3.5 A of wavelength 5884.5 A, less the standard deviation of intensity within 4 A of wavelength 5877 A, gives 10.8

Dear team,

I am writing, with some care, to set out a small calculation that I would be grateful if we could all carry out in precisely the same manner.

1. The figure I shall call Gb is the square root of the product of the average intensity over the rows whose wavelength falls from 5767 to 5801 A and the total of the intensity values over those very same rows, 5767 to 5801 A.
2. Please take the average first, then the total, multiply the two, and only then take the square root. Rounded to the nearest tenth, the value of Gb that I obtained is 47.7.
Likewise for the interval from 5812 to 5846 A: 50.8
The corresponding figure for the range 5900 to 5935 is 49.6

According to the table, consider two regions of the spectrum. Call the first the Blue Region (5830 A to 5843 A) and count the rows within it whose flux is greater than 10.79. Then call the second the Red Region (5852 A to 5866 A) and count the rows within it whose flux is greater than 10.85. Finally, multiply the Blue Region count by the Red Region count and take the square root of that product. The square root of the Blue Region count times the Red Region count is 3.7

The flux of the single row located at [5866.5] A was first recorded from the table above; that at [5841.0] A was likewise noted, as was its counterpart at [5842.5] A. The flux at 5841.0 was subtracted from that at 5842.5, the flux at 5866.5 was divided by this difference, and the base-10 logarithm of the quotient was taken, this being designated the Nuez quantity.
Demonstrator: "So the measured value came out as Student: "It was 1.33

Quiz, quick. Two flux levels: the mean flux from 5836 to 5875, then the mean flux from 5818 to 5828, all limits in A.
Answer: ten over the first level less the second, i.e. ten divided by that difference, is 22.7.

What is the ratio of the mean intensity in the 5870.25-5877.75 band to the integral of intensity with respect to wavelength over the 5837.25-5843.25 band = 0.18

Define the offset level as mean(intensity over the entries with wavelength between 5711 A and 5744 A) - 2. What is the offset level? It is 9.1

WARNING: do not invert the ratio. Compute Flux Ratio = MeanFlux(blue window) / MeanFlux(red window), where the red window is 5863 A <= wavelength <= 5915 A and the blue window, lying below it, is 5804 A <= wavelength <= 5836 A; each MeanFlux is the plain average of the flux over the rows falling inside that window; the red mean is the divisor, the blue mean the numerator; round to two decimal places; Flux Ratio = 0.98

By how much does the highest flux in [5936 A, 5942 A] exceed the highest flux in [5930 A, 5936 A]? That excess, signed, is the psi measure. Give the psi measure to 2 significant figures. 0.26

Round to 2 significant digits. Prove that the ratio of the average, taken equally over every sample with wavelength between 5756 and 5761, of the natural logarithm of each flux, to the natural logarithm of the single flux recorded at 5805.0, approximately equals 0.92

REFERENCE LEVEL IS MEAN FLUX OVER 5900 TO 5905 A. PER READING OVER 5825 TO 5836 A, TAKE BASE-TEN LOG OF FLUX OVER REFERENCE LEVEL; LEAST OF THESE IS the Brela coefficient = -0.04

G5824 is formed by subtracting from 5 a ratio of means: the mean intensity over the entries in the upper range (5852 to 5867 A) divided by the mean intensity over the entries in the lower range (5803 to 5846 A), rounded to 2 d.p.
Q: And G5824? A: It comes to 3.93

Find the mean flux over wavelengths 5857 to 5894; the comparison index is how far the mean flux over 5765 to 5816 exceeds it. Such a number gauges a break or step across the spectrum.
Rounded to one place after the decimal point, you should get -0.9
